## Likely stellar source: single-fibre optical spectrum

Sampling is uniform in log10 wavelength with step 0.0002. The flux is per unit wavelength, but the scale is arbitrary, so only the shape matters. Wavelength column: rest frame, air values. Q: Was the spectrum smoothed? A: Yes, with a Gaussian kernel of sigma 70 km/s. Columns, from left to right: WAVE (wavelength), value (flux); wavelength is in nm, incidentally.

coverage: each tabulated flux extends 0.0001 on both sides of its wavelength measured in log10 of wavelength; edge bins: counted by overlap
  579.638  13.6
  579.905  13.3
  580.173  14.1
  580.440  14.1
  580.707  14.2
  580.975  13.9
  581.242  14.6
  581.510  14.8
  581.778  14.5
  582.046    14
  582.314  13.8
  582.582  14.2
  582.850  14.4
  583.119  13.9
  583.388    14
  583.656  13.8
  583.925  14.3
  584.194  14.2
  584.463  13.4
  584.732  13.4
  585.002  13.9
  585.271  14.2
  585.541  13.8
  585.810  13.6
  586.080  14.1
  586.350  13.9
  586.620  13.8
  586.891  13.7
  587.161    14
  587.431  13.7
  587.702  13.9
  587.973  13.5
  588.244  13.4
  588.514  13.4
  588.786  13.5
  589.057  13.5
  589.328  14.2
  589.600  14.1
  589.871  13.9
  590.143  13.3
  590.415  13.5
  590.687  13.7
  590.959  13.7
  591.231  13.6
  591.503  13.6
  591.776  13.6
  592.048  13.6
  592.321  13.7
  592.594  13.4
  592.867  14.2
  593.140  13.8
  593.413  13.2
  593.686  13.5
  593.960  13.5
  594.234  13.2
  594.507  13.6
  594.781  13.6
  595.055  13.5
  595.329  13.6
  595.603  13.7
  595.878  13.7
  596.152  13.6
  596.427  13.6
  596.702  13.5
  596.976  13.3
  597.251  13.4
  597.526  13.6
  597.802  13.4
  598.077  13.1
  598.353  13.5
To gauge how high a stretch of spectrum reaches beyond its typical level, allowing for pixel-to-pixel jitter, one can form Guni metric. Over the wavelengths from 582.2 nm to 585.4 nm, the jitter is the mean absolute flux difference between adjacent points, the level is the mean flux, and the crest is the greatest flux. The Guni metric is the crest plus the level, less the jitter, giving 28.0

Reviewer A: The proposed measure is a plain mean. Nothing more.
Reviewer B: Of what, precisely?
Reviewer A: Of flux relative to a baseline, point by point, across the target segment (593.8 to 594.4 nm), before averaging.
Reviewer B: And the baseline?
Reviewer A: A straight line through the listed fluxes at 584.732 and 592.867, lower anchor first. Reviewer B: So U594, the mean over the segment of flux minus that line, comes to -1.0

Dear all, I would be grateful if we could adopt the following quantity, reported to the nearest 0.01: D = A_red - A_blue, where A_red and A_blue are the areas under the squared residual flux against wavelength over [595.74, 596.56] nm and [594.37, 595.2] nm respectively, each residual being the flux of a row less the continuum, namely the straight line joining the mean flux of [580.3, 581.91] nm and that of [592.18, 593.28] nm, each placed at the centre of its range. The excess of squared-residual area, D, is -0.01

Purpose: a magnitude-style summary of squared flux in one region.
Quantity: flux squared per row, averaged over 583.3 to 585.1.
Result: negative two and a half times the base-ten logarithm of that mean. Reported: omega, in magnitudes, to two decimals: -5.71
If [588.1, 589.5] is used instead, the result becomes -5.67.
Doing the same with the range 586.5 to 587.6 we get -5.70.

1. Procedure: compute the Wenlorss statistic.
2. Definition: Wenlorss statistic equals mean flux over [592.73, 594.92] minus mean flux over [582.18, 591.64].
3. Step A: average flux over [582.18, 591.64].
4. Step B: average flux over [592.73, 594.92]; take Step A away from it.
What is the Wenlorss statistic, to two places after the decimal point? -0.22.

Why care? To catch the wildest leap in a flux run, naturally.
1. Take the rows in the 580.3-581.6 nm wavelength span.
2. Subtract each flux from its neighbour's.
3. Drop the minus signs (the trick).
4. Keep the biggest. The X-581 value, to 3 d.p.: 0.700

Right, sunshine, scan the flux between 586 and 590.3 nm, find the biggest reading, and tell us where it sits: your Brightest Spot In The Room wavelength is 589.328 nm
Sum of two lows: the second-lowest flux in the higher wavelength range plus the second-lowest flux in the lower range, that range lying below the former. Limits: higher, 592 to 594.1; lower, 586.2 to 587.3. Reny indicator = 27.2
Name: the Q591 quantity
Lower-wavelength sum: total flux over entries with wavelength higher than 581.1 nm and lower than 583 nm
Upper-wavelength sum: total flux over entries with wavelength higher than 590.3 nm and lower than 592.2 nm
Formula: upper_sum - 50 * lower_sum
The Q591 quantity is -4920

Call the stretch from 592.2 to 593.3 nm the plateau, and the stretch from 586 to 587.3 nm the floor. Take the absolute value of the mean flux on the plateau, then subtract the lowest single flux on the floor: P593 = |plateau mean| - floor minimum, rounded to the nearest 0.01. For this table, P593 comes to 0.07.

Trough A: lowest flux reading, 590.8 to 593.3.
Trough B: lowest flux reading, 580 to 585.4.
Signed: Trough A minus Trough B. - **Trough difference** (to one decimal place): 0.0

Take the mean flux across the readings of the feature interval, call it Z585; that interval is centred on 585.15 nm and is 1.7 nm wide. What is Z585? 13.7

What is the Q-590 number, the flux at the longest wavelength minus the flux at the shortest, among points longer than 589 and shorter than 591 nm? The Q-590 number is 0.2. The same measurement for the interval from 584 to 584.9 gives -0.8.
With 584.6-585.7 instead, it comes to 0.4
